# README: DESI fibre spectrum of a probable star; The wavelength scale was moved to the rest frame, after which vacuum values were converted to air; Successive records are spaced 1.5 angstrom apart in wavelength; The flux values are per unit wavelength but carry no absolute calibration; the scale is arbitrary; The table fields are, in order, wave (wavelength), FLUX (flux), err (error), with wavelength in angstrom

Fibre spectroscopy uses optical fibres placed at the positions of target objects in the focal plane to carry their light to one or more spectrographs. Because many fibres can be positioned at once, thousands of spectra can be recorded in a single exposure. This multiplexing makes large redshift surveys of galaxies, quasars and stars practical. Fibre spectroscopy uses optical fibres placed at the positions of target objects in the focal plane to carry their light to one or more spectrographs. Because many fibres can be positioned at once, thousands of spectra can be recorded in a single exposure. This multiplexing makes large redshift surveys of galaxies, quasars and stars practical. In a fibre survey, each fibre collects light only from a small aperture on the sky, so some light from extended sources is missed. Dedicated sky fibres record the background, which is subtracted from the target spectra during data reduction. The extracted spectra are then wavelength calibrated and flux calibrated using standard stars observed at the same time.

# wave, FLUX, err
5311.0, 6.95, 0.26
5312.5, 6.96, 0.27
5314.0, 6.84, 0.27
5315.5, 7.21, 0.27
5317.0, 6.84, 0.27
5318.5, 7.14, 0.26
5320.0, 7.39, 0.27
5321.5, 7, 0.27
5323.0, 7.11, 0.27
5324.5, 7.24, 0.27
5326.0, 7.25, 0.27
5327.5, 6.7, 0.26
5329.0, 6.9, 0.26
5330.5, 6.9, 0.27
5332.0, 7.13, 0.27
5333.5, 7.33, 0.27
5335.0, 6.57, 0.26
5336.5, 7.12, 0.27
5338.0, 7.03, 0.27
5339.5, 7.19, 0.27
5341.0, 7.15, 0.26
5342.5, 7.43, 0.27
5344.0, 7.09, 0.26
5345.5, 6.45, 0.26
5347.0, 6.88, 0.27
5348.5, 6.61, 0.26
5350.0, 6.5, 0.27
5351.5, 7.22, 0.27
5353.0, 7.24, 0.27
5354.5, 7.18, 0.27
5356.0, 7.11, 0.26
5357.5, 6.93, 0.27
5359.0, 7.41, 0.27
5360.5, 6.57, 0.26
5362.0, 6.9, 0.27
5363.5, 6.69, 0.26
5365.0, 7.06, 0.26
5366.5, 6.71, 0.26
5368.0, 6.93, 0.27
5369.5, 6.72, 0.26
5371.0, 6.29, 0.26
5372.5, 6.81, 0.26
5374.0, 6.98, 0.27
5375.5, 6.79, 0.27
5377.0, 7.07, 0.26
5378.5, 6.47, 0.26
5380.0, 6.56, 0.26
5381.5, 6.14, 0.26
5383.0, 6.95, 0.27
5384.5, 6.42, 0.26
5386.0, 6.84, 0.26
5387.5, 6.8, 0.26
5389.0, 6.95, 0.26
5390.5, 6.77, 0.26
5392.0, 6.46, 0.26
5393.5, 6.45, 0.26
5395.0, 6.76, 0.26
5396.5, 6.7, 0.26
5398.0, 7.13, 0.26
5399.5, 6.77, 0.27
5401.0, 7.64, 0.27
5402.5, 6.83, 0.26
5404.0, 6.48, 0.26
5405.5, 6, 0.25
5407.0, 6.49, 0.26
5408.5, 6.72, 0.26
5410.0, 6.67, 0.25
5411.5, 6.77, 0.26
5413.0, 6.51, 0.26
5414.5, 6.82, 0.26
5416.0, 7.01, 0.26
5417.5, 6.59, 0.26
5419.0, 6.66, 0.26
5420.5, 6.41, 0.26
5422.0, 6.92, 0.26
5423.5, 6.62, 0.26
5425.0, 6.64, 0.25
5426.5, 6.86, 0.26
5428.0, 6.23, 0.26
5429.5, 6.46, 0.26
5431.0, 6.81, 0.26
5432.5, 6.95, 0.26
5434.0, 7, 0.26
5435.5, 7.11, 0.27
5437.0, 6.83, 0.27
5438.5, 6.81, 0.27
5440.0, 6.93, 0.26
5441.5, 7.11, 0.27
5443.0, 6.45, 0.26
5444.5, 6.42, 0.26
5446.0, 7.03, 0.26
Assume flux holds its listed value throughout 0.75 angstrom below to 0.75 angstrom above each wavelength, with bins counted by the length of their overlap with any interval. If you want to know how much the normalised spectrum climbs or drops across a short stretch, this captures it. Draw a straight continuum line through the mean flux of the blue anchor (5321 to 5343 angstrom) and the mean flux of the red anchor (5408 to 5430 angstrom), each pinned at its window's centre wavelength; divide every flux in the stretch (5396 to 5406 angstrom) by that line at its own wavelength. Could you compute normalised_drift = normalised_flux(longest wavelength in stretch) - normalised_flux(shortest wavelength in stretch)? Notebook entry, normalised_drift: -0.10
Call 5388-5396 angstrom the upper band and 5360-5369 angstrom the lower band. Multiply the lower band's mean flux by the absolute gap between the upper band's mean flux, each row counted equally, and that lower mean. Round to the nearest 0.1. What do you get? 0.9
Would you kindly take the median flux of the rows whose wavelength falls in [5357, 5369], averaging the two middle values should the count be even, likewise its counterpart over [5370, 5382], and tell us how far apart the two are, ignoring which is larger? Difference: 0.24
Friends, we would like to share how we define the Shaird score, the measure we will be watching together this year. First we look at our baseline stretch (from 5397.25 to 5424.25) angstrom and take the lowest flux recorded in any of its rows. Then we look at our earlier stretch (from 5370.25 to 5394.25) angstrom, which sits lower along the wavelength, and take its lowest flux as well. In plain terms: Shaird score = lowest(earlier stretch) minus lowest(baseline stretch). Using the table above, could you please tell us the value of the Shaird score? 0.14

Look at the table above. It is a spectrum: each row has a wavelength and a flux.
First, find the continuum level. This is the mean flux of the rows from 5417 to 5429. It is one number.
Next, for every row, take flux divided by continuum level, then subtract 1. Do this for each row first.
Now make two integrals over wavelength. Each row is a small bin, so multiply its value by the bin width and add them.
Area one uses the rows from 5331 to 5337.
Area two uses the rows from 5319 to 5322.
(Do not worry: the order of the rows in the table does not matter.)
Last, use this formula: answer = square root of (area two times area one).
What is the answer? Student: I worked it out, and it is 0.32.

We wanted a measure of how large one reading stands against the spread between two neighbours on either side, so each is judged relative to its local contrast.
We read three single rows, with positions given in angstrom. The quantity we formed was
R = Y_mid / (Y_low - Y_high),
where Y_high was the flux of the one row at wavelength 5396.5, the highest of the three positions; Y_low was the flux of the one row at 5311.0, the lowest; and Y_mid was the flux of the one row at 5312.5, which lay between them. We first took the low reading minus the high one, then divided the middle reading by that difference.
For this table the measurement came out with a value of 28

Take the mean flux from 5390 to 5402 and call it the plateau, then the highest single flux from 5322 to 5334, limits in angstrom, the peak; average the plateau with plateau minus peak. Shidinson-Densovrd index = 3.17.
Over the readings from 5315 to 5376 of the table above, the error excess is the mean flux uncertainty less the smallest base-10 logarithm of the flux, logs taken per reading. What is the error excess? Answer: -0.5326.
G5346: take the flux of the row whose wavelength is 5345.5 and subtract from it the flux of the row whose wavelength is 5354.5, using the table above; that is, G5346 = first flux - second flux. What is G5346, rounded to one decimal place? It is -0.7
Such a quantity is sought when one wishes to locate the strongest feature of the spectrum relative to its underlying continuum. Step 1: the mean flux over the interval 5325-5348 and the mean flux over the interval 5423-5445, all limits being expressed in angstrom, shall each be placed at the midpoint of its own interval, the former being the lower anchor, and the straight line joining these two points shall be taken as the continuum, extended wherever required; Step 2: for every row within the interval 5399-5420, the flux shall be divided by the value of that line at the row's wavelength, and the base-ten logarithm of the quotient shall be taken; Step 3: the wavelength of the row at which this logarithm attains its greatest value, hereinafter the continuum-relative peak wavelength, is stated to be 5401.0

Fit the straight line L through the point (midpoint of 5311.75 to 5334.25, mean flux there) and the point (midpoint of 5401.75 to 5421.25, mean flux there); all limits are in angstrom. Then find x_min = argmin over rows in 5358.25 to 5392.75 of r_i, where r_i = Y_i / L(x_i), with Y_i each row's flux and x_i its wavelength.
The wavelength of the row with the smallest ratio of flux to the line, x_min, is 5381.5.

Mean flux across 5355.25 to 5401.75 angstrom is 6.8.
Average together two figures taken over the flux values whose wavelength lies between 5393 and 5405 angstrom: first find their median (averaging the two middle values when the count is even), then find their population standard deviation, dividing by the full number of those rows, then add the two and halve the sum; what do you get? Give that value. 3.56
